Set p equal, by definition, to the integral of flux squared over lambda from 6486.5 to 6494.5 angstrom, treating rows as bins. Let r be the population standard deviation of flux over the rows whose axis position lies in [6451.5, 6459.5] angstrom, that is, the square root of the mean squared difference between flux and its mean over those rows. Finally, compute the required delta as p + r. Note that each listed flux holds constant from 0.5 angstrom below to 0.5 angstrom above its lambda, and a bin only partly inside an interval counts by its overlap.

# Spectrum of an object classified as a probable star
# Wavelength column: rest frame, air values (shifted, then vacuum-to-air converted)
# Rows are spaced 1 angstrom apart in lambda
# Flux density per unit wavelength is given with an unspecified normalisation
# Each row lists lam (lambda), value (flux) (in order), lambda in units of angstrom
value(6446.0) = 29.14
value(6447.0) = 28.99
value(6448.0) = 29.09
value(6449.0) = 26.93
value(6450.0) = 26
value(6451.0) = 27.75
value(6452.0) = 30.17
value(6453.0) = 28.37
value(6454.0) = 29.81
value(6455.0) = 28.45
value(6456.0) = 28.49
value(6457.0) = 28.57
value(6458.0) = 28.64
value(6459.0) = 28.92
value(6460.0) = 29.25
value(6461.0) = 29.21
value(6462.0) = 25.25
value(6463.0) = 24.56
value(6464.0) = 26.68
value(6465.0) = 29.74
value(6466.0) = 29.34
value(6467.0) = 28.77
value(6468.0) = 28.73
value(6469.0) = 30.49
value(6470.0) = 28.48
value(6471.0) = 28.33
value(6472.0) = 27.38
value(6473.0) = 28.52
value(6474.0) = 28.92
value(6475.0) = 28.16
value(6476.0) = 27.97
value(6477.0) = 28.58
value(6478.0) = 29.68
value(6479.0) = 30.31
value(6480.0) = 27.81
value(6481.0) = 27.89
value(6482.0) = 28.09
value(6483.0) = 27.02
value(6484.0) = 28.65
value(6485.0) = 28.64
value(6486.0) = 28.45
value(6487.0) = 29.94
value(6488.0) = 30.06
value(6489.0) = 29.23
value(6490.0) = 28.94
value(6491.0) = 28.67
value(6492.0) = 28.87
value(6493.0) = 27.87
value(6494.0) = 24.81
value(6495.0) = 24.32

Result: 6540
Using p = 6540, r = 0.64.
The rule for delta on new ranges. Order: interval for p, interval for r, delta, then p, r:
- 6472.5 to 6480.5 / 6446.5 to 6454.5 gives 6616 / 6615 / 1.34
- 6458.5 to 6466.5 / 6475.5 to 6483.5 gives 6244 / 6243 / 1.01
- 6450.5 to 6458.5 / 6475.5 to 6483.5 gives 6632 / 6631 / 1.01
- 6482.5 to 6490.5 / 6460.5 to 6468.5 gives 6674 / 6672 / 1.88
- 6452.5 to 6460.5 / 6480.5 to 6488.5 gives 6644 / 6643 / 0.95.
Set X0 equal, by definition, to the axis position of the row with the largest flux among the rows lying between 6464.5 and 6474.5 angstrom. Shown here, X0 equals 6469.0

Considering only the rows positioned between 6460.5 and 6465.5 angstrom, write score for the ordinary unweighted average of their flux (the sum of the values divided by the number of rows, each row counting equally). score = 27.1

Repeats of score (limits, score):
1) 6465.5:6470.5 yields 29.2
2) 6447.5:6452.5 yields 28.0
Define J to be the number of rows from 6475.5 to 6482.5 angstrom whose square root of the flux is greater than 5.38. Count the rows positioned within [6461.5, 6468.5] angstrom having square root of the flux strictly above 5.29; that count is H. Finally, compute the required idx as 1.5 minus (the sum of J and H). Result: -4.5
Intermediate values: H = 4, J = 2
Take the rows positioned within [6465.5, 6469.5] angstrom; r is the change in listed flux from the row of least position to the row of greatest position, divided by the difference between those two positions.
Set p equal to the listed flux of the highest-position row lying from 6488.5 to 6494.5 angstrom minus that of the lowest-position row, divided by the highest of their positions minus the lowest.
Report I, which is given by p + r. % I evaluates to -0.50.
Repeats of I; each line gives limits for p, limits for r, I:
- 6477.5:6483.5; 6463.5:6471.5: -0.30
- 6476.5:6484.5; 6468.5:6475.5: -0.38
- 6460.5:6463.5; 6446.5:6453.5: -2.43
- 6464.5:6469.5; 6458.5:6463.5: -0.90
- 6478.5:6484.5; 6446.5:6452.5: -0.10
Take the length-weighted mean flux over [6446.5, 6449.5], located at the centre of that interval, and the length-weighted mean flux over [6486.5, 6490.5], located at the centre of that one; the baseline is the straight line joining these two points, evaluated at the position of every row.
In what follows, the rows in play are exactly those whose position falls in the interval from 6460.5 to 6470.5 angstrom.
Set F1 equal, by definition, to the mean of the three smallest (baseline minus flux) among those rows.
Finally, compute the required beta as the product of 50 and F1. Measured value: -49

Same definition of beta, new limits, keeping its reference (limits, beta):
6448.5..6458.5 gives -50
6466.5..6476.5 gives -20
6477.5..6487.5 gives -32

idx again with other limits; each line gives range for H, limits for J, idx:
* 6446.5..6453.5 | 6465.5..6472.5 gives -4.5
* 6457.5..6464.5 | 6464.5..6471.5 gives -5.5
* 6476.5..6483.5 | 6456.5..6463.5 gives -4.5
